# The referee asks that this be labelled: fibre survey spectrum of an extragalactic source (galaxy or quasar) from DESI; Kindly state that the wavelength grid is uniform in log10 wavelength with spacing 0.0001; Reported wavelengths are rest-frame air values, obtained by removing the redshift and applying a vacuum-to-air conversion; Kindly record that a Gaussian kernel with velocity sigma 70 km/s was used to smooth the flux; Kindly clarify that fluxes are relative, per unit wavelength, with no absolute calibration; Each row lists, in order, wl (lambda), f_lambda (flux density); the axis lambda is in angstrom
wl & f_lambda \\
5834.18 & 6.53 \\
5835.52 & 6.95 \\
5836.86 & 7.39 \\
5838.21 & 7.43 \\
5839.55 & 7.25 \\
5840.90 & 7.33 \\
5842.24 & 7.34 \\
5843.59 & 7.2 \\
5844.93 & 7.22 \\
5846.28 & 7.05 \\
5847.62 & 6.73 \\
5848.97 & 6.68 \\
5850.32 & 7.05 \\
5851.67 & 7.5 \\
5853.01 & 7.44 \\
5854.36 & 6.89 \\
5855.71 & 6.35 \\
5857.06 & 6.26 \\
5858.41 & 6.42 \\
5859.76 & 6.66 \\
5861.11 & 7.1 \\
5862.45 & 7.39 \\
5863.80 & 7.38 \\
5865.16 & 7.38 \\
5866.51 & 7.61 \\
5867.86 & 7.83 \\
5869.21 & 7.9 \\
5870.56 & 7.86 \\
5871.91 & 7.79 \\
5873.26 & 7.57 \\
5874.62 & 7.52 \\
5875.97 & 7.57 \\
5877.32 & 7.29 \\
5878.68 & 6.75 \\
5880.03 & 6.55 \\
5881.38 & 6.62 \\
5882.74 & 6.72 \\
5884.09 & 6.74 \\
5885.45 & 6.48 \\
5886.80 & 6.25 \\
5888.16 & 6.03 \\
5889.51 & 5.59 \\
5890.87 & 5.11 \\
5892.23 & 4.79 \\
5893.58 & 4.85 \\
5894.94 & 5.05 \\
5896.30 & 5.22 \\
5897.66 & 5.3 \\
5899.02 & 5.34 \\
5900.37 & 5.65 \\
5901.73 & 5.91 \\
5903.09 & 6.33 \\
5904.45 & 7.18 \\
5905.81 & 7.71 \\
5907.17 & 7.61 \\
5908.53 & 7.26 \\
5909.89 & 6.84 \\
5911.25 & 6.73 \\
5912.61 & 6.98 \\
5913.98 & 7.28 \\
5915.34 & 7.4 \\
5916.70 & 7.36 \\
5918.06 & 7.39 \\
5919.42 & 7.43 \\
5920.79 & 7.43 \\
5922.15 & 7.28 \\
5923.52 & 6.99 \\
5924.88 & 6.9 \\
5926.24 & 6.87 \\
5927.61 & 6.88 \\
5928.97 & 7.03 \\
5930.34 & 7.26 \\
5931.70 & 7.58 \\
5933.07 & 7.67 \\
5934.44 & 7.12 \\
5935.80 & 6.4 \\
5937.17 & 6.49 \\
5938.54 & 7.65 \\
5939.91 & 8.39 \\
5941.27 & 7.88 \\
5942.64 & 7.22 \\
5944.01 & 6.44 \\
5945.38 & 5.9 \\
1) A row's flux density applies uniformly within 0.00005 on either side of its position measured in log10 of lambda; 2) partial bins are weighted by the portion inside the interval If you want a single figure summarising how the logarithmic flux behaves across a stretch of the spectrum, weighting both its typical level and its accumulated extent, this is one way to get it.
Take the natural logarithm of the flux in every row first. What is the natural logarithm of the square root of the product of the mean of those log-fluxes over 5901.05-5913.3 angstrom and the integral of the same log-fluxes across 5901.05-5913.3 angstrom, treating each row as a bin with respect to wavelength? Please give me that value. 1.91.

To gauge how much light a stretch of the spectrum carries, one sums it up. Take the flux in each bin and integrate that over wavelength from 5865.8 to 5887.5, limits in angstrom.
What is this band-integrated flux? 156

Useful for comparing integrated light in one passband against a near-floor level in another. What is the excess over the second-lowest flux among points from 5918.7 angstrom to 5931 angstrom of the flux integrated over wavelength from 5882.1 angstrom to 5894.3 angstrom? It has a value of 64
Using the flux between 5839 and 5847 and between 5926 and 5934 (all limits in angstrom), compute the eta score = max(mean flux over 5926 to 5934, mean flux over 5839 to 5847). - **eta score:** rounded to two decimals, 7.23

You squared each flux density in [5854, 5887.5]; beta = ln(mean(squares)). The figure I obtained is 3.92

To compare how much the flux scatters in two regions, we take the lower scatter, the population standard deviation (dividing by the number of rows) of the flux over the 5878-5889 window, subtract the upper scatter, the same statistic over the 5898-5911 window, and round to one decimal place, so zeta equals -0.6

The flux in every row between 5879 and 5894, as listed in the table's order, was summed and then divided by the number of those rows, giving 6.0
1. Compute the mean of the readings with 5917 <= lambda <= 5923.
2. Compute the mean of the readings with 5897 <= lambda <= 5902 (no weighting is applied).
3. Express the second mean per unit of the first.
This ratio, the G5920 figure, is 0.75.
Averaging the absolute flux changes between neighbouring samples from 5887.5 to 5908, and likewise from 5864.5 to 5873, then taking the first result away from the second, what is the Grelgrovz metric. -0.18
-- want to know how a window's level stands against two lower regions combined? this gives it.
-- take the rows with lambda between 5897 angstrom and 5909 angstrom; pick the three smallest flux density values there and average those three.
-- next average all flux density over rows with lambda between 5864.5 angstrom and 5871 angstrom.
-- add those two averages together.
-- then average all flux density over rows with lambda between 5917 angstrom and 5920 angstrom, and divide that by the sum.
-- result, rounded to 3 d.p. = 0.564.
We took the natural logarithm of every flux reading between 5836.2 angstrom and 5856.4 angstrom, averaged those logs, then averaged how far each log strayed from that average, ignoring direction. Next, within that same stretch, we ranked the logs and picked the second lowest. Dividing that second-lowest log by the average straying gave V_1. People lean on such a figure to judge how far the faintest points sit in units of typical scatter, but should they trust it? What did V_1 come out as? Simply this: 50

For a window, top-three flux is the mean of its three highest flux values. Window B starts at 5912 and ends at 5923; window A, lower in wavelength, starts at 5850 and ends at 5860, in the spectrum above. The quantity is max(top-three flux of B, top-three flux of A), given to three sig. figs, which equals 7.42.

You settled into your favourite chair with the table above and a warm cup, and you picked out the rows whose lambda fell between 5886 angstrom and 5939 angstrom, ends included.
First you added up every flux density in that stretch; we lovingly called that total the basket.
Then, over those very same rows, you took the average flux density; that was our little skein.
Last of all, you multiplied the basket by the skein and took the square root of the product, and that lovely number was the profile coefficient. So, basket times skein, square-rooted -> 41.3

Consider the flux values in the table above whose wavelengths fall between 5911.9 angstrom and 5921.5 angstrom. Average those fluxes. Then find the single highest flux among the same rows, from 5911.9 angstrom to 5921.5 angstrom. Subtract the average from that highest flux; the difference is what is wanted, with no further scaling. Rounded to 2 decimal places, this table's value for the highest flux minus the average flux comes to 0.11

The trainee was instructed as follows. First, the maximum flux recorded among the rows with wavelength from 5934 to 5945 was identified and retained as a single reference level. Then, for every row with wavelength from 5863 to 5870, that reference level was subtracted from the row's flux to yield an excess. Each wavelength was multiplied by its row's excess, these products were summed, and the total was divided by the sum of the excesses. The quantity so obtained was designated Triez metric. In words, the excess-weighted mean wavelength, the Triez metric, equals 5866.0 angstrom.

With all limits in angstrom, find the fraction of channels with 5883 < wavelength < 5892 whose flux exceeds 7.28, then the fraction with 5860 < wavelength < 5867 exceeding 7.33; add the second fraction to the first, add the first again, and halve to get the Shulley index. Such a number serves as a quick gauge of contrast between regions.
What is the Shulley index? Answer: 0.40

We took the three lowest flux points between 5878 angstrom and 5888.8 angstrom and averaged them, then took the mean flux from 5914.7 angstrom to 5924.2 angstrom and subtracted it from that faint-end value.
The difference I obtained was -1.07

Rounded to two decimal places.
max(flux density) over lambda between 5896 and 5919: 7.71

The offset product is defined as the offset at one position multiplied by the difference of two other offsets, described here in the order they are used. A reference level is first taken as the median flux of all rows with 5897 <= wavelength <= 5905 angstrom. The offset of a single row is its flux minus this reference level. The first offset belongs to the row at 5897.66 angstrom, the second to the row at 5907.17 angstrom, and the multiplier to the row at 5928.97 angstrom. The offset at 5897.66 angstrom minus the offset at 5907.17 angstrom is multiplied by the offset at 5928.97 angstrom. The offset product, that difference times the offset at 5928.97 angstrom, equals -2.9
